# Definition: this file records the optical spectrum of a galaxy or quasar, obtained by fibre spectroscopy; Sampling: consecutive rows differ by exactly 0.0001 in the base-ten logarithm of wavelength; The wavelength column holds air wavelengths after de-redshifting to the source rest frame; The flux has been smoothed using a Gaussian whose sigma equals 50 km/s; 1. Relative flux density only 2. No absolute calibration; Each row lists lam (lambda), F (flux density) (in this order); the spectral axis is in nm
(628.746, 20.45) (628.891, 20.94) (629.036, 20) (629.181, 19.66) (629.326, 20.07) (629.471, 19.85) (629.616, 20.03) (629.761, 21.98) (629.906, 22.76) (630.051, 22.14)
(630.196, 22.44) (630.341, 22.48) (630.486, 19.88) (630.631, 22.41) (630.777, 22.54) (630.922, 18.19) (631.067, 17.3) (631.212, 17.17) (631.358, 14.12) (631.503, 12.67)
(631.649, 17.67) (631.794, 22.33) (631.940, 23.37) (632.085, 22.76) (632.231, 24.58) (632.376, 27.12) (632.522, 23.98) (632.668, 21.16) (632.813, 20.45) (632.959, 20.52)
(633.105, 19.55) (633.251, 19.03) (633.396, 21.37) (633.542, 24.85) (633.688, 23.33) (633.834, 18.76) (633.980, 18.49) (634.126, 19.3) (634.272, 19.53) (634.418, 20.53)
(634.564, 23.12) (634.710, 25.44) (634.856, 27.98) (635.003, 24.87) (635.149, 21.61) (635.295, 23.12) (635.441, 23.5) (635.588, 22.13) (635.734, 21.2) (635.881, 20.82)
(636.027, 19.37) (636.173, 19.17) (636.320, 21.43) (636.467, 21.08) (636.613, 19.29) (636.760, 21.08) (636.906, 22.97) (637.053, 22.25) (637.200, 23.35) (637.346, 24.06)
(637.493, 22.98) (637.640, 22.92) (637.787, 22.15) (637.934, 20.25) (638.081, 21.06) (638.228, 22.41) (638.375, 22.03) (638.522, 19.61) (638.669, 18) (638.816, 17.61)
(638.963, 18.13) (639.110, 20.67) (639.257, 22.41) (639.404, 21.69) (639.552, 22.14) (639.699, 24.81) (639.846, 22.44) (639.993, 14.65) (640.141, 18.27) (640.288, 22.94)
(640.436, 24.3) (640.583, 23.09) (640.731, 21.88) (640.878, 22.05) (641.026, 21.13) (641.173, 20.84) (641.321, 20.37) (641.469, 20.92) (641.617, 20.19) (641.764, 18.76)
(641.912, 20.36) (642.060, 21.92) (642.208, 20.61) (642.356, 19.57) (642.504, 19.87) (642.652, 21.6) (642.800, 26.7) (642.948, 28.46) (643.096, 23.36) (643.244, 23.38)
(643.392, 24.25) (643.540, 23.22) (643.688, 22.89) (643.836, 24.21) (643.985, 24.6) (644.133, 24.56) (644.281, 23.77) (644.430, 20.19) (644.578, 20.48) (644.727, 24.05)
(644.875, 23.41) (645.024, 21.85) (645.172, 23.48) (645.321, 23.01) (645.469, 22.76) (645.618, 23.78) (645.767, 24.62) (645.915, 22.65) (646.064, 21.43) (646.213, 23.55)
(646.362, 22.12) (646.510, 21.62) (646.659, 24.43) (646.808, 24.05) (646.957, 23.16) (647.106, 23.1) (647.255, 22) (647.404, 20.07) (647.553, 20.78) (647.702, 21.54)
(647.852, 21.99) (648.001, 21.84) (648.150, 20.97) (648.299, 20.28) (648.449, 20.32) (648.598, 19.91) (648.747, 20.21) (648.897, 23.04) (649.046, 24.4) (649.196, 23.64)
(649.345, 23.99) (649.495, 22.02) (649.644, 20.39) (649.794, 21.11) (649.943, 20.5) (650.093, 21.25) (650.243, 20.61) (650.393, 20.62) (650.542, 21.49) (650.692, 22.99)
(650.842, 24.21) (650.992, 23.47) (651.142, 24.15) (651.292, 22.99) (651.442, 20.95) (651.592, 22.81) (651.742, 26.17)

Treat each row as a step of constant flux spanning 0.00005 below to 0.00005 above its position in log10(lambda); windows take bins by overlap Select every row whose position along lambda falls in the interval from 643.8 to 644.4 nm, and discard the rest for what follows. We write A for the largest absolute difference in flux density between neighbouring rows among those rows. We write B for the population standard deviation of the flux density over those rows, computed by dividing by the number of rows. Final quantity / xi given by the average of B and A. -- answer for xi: 0.6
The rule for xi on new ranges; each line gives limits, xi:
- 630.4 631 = 3.1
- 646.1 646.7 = 2.0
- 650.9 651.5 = 1.6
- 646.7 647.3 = 0.9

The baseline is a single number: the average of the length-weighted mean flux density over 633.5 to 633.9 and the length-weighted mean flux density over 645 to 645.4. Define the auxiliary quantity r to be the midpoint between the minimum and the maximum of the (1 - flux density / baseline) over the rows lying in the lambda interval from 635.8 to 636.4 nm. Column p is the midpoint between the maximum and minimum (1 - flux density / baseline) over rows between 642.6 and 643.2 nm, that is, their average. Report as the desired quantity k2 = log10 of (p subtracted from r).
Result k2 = -0.7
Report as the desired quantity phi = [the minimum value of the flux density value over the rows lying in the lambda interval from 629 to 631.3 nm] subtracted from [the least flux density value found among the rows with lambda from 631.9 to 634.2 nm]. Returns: 1.3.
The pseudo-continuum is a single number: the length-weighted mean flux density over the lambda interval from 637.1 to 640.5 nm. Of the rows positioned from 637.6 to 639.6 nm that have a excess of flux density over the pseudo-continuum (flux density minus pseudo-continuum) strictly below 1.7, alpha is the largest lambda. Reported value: 639.552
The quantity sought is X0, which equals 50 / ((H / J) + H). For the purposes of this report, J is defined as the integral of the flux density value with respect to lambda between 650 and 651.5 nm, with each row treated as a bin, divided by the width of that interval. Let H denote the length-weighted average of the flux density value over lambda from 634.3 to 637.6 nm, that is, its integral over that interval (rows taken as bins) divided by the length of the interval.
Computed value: 2.15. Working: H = 22.3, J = 22.3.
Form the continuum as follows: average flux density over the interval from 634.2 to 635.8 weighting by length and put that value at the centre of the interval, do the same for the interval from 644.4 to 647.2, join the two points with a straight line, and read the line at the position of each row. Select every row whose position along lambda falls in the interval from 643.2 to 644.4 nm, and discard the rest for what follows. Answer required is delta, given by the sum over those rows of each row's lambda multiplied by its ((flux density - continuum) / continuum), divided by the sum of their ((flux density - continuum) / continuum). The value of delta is 643.86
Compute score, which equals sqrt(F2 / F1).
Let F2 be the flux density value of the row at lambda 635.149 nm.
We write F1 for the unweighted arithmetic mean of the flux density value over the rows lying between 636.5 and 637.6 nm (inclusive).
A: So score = 0.985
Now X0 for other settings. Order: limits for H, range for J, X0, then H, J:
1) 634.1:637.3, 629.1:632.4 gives 2.16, 22.0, 20.5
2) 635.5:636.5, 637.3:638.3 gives 2.31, 20.7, 22.2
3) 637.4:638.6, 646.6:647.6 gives 2.21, 21.7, 22.5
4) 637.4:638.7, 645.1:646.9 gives 2.24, 21.4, 23.1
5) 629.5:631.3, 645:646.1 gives 2.32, 20.7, 23.1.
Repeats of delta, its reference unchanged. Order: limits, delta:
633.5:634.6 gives 634.16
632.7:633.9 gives 633.23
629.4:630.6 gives 629.90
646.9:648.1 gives 647.62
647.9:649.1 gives 648.35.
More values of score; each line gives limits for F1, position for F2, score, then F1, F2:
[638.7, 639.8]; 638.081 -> 1.000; 21.1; 21.06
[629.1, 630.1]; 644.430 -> 0.982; 20.9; 20.19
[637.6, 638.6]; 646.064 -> 0.999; 21.5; 21.43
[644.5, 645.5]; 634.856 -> 1.110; 22.7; 27.98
